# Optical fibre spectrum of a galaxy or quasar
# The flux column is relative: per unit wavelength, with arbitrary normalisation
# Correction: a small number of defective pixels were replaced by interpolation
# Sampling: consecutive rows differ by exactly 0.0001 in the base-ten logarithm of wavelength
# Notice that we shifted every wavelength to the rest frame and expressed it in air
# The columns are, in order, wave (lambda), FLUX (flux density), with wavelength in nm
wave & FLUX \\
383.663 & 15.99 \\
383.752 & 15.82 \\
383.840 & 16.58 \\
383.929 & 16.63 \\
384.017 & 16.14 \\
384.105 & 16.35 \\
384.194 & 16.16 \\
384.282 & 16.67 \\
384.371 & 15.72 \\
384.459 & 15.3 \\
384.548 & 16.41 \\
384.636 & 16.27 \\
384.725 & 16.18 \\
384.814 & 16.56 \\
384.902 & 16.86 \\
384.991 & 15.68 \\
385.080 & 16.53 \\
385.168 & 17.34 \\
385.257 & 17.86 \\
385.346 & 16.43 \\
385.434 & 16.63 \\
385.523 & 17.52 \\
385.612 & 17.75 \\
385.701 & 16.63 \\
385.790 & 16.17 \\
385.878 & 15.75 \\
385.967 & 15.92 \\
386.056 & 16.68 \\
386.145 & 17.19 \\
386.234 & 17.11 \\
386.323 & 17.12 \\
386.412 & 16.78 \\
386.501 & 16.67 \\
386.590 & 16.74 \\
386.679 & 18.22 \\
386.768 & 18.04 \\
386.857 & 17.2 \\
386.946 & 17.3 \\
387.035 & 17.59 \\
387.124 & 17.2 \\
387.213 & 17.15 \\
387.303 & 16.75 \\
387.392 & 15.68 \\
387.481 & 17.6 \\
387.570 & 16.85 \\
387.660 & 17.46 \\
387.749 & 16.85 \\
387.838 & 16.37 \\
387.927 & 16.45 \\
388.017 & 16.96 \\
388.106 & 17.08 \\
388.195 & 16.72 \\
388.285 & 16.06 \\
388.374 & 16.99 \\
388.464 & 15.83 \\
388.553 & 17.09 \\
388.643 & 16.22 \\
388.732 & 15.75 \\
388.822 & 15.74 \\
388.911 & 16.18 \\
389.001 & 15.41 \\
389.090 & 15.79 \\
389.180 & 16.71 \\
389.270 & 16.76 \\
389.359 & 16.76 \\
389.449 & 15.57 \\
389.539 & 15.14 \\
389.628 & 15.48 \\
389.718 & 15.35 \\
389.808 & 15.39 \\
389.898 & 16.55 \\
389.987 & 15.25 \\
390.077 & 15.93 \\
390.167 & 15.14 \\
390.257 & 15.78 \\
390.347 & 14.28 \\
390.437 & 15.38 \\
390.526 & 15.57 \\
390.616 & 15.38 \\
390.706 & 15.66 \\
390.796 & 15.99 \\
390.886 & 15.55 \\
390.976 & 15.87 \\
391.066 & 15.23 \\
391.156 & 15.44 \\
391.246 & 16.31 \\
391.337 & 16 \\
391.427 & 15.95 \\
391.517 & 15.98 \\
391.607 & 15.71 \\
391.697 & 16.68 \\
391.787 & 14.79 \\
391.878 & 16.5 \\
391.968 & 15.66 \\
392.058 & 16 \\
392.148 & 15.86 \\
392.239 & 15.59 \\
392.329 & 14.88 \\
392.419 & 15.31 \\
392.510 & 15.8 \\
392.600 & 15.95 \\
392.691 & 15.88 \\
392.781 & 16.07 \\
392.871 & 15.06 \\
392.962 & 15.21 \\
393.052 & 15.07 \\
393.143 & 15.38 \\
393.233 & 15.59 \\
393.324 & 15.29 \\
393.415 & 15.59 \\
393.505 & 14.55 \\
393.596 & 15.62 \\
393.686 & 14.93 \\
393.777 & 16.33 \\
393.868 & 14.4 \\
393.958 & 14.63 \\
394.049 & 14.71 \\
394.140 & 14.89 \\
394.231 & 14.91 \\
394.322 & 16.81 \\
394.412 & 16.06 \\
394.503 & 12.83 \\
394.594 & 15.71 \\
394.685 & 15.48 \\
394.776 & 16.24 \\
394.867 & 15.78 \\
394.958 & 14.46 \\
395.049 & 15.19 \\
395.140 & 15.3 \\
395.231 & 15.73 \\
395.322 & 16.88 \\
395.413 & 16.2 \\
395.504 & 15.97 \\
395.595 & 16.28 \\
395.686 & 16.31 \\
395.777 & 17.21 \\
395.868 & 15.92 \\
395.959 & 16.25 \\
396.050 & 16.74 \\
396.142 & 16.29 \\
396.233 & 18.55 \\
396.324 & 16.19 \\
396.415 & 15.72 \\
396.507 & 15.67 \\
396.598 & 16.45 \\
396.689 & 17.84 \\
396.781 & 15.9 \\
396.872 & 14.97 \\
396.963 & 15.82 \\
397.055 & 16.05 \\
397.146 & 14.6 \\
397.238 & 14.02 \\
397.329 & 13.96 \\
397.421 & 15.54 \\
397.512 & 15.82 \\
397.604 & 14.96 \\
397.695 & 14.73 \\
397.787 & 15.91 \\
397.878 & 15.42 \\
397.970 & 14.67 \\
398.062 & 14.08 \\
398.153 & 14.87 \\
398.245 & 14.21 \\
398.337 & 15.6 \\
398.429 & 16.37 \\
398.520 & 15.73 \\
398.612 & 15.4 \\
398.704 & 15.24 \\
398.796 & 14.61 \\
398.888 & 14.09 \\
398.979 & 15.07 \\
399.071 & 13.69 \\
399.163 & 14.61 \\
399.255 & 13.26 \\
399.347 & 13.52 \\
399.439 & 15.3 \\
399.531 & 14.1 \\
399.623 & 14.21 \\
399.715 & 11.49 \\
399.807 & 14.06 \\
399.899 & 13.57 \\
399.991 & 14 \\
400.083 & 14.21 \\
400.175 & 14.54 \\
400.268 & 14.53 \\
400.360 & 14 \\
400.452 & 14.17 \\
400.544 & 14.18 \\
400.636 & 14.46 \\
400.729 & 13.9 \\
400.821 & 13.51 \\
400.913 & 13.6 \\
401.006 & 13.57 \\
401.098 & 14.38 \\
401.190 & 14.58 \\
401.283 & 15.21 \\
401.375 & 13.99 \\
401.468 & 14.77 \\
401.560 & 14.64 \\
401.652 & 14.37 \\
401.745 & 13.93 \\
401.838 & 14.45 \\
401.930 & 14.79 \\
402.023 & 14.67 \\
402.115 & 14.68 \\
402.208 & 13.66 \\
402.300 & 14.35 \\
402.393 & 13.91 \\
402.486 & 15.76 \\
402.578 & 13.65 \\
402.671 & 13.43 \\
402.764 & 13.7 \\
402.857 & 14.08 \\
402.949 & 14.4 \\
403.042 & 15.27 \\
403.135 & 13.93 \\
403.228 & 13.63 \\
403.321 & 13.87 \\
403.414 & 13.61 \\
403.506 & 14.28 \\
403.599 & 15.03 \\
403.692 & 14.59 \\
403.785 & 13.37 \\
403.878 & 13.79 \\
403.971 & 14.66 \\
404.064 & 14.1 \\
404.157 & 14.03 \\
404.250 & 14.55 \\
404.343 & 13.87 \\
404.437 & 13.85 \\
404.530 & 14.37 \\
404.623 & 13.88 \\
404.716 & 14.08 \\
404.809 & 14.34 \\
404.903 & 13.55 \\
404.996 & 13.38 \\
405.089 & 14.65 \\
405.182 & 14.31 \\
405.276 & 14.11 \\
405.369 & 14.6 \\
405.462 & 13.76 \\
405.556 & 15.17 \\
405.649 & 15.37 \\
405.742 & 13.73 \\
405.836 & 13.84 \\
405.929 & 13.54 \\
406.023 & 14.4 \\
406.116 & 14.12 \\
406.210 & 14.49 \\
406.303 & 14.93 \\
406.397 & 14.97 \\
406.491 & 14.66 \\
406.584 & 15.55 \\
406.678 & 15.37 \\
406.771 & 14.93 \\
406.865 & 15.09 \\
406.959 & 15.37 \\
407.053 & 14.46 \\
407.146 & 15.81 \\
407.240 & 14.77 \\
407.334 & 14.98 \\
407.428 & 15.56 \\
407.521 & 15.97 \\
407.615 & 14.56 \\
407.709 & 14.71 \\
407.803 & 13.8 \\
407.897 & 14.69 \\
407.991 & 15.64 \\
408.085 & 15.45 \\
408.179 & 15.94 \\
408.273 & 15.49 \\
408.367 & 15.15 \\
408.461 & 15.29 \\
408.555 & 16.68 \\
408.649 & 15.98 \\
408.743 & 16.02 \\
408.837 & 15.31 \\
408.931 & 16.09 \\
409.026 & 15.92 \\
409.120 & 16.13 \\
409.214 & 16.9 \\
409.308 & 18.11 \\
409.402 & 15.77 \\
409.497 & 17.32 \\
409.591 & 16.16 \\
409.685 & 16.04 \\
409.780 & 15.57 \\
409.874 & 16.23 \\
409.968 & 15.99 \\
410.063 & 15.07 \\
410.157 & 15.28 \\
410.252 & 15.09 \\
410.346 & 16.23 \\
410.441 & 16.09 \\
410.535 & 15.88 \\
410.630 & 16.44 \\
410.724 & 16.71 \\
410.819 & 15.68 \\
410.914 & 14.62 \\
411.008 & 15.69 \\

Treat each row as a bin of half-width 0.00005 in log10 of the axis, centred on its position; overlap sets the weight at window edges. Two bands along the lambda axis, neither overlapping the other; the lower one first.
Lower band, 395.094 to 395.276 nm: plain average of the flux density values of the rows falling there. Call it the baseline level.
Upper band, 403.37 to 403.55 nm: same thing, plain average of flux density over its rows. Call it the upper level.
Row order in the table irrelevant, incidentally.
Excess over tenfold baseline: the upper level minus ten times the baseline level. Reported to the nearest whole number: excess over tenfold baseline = -141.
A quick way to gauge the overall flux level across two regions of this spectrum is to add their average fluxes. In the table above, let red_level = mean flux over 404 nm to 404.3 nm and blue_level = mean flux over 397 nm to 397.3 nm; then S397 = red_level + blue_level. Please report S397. 29.1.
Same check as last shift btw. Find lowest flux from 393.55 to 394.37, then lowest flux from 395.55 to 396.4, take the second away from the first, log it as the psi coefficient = -1.5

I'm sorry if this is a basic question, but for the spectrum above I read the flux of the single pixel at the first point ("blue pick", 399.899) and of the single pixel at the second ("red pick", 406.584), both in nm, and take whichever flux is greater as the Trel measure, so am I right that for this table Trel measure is 15.55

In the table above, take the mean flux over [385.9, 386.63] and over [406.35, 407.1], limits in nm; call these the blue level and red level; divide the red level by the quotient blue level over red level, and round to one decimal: 13.5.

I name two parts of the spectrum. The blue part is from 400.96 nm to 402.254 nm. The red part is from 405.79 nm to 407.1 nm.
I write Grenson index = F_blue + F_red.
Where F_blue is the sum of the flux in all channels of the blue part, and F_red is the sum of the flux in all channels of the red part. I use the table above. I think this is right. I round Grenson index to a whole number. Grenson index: 407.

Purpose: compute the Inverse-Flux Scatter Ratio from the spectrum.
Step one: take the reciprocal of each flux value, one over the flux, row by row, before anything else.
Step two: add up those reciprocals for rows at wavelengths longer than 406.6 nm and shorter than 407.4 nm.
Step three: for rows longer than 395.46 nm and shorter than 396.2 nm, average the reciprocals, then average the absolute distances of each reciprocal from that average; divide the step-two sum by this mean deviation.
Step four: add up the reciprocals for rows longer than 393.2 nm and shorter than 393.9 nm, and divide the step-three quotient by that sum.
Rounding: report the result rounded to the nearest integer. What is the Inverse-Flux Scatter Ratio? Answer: 922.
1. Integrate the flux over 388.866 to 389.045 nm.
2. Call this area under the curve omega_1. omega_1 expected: 2.83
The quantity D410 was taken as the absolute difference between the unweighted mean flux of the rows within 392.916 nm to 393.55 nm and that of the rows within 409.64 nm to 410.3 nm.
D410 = 0.37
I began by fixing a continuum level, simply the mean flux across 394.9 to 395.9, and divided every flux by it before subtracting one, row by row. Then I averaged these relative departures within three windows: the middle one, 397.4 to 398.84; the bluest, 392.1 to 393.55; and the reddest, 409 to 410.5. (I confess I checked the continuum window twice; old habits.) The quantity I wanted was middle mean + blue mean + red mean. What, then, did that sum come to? -0.07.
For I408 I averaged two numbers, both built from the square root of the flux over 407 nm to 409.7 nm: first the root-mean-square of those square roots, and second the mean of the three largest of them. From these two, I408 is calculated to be 4.07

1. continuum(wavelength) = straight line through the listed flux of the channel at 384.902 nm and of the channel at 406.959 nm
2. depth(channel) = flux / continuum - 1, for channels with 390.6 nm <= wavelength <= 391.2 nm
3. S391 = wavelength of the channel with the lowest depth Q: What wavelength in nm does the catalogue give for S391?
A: 391.066 nm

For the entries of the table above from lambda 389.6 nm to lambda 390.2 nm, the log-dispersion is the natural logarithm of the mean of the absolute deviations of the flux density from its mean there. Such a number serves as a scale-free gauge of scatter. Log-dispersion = -0.98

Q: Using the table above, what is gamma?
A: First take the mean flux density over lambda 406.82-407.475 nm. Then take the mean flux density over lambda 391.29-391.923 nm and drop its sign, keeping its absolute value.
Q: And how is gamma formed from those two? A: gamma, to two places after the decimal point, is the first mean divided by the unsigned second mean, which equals 0.95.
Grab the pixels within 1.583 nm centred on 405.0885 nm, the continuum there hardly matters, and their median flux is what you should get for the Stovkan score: 14.1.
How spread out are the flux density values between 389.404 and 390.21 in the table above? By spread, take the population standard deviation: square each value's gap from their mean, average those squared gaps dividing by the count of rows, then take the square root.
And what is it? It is 0.43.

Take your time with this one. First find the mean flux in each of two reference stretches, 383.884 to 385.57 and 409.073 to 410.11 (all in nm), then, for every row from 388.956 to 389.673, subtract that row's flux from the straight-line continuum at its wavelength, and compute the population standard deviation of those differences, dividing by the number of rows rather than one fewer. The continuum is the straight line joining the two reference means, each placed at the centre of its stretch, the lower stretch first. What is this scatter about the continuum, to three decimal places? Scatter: 0.635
